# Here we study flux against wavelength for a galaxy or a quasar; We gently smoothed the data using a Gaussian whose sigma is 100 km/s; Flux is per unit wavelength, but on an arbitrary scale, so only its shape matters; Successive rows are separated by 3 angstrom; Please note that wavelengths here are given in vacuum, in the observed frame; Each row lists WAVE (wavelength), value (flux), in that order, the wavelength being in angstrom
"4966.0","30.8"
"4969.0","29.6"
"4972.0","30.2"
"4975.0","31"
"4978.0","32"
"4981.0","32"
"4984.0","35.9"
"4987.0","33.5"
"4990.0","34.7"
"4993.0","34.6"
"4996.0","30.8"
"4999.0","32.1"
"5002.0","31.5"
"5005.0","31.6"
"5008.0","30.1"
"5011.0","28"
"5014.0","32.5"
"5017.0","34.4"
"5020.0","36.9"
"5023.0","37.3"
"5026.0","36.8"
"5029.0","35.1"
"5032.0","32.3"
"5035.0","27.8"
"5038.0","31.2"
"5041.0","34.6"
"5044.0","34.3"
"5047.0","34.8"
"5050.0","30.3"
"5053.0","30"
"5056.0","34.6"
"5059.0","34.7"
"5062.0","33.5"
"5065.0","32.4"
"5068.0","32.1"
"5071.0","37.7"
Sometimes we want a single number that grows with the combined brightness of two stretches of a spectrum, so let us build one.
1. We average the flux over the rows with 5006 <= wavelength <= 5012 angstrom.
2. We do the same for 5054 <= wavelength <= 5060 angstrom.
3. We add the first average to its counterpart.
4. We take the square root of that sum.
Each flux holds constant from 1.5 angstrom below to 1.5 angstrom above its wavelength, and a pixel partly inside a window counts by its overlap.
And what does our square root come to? 7.98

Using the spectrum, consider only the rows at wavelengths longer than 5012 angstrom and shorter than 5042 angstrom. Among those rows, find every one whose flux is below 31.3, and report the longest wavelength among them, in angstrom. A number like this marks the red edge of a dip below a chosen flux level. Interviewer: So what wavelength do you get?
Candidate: 5038.0 angstrom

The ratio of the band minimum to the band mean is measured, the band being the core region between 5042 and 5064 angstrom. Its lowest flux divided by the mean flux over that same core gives 0.904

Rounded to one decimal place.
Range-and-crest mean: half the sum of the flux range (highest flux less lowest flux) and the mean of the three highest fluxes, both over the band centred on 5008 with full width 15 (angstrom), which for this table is 18.2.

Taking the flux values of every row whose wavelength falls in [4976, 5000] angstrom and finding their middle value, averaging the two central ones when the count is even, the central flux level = 32.8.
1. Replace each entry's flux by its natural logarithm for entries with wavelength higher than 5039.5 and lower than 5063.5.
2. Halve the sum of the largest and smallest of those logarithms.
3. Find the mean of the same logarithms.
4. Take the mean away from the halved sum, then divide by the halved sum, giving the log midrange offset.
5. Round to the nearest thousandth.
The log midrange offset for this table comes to -0.009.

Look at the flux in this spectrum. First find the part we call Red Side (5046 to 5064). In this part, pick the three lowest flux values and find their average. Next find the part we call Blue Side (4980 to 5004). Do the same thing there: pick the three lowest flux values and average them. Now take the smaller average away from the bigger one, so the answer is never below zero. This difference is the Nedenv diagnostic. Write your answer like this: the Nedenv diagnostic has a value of 0.17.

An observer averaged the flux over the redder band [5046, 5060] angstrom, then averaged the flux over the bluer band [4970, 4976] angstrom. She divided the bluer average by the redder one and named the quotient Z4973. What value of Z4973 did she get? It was 0.93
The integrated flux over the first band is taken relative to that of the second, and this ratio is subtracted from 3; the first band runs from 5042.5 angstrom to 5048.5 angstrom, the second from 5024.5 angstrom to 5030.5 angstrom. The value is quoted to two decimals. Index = 2.04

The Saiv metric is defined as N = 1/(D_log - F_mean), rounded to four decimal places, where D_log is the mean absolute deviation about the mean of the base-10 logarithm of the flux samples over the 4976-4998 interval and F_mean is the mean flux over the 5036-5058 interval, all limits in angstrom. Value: -0.0305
